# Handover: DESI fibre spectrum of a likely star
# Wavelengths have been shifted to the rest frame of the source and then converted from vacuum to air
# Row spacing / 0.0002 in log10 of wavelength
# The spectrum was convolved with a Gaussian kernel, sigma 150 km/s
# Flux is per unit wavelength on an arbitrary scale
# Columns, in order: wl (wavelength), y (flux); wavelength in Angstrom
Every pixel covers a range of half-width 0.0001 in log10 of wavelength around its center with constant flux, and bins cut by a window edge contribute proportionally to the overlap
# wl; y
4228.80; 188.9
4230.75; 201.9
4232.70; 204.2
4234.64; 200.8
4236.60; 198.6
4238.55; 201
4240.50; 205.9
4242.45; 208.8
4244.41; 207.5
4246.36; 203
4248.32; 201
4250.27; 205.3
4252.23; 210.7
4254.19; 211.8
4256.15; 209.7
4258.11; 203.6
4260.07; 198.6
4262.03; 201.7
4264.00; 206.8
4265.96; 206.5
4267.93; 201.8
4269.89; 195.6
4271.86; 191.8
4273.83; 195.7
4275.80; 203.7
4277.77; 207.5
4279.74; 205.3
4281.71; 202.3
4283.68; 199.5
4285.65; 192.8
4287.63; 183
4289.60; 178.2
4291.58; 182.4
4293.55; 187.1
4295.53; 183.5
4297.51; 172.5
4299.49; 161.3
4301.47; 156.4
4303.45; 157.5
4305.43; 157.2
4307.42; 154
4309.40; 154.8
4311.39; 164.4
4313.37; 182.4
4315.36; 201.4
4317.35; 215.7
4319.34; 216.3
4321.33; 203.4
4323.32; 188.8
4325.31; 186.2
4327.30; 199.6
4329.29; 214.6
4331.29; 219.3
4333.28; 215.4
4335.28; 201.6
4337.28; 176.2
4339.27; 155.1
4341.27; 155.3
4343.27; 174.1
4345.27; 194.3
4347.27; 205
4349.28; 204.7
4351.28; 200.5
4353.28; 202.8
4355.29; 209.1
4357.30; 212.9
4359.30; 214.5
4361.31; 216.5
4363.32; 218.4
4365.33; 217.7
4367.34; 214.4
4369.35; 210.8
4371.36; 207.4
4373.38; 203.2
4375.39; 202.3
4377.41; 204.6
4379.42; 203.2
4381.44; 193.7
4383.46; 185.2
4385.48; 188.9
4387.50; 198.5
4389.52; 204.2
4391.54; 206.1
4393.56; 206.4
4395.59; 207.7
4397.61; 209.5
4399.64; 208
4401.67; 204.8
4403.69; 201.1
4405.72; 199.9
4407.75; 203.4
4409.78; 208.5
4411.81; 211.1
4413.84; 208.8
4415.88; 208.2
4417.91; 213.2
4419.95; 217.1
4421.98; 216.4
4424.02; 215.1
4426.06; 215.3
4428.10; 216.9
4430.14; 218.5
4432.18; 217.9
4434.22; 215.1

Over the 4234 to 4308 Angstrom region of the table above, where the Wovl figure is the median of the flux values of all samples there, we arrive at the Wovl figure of 201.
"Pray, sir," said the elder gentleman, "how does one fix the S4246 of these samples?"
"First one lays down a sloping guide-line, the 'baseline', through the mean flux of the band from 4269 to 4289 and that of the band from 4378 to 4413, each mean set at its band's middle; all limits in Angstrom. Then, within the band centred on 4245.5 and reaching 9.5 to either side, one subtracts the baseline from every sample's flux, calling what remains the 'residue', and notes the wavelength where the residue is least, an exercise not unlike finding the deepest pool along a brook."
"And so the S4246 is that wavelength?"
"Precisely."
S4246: 4236.60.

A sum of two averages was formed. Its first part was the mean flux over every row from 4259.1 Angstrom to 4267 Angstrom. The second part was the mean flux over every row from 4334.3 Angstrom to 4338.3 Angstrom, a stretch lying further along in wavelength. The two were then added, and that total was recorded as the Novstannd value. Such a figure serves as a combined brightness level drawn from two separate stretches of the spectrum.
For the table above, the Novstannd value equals 392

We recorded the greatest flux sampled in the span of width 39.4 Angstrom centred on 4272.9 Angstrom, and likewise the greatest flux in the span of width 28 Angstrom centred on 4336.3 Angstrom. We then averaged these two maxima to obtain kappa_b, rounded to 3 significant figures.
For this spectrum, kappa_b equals 216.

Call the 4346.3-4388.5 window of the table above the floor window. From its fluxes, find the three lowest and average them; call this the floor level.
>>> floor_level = 189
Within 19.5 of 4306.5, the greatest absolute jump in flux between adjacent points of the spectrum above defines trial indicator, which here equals 19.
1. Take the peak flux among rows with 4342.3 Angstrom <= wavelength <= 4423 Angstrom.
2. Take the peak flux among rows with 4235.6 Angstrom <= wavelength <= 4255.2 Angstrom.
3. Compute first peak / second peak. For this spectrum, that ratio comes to 1.031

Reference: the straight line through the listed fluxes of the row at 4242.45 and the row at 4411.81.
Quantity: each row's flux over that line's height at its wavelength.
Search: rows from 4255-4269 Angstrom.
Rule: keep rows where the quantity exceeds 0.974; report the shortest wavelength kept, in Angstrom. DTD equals 4256.15 Angstrom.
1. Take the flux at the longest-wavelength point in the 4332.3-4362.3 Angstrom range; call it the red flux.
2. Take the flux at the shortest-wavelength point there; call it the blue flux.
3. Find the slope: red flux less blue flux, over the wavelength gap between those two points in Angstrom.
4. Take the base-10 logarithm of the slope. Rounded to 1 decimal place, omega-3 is -1.4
